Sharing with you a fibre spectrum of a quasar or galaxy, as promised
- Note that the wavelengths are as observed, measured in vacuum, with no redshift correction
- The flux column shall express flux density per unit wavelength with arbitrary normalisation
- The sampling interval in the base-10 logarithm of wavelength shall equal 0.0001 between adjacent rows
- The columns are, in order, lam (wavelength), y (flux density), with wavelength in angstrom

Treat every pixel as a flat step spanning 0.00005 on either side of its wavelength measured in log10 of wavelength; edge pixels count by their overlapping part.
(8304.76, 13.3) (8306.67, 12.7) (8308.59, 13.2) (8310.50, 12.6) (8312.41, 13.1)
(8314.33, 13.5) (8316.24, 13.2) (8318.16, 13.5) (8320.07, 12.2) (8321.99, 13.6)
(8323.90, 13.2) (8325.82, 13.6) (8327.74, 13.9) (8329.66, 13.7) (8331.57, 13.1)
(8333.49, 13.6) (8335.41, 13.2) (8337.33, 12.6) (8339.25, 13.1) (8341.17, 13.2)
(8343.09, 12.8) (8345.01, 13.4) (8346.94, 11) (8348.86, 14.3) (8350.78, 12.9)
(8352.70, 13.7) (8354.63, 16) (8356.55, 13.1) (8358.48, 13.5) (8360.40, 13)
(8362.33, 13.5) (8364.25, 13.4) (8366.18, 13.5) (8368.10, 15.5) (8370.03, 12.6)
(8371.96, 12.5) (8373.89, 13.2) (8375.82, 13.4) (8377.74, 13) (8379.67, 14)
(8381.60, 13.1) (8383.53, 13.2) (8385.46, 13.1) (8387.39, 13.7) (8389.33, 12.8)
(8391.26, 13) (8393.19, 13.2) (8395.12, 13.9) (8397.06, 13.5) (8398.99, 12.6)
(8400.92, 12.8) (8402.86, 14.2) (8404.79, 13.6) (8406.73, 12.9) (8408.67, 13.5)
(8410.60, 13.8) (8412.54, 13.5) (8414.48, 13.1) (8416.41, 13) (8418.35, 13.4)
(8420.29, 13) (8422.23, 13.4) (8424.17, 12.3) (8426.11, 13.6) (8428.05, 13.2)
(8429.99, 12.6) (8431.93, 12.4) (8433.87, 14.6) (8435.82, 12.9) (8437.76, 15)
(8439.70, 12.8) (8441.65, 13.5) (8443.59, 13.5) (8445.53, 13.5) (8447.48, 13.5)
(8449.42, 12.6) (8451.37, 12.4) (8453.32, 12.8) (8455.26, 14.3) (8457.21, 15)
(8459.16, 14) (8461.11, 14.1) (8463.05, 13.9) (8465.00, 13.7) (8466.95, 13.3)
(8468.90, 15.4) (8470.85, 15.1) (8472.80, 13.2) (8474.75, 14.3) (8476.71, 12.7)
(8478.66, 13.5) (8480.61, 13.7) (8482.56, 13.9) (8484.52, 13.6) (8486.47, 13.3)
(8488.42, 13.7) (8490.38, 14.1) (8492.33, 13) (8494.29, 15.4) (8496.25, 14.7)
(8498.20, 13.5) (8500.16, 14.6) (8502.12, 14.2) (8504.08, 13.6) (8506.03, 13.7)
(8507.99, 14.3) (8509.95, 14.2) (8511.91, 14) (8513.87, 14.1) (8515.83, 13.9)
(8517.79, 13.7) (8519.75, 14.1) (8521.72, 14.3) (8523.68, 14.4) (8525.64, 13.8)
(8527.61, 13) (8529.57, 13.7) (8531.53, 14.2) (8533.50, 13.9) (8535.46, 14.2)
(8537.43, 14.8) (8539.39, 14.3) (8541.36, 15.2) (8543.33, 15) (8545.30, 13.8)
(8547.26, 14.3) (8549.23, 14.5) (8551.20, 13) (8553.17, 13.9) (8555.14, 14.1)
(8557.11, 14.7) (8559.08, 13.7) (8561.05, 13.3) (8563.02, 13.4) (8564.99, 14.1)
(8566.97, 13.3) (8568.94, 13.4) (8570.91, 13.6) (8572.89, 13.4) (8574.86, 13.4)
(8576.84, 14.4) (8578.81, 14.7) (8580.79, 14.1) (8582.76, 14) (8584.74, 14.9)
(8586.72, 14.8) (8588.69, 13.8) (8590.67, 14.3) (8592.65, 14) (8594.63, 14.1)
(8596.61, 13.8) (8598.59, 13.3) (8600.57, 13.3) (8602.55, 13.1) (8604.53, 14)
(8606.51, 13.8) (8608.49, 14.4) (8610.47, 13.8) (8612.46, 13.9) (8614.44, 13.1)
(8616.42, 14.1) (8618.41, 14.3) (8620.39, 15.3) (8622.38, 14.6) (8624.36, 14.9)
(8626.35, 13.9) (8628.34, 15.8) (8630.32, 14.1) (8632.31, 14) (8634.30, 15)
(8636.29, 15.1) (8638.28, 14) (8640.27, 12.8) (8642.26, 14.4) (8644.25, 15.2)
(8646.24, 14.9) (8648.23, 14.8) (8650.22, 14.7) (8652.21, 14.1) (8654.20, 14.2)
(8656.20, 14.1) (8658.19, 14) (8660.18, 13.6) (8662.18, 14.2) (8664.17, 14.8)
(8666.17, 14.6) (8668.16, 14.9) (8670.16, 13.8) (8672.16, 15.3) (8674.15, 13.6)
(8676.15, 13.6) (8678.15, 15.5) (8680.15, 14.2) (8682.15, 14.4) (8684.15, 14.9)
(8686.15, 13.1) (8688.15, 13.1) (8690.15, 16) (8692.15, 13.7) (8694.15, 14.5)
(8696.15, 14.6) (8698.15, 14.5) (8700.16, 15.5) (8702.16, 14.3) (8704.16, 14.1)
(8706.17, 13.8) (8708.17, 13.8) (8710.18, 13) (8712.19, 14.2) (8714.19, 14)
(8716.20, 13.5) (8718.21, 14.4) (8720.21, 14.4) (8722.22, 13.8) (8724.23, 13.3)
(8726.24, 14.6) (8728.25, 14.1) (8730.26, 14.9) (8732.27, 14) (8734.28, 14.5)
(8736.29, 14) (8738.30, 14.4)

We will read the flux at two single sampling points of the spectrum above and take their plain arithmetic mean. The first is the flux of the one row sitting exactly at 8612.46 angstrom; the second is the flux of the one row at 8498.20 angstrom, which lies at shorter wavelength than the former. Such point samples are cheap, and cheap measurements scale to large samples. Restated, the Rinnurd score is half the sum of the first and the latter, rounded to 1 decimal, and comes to 13.7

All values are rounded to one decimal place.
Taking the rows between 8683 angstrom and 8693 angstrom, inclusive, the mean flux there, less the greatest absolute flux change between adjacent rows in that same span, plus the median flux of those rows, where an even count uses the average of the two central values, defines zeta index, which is 25.0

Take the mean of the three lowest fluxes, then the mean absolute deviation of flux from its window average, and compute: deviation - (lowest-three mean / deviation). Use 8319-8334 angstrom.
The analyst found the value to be -31.9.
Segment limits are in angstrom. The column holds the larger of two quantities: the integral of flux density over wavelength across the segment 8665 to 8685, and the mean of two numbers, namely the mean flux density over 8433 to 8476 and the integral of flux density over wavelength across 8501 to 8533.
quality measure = 289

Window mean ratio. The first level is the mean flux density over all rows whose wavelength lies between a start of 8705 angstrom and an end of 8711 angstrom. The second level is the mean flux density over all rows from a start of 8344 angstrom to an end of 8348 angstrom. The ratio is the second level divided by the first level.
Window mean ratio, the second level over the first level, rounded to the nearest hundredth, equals 0.90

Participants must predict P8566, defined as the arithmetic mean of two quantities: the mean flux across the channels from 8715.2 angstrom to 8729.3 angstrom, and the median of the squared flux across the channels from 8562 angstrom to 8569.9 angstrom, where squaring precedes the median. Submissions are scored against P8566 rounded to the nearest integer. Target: 97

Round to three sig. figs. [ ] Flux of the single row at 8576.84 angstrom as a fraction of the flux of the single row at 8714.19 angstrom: 1.03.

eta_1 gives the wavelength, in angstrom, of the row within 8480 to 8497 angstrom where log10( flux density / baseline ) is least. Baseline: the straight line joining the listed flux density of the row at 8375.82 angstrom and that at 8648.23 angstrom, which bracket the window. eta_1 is 8492.33 angstrom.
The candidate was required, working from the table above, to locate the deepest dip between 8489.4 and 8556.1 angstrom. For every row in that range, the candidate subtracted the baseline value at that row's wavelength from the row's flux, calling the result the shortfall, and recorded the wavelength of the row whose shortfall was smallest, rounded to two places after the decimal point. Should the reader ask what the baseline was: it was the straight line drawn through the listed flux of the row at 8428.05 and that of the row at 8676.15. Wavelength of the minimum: 8551.20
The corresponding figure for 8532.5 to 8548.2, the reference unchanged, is 8545.30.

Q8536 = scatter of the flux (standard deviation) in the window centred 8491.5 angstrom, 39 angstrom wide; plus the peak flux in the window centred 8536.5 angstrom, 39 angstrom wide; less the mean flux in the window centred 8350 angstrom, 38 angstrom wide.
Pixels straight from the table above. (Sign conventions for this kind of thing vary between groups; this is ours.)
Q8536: 2.4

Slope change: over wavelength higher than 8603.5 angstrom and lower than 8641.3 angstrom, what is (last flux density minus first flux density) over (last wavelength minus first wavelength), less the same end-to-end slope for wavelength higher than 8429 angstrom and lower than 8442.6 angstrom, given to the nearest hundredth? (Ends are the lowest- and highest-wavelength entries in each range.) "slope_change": -0.11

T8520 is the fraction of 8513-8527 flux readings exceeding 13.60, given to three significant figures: 1.00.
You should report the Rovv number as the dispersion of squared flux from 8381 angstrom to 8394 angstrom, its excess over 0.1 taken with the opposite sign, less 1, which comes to -8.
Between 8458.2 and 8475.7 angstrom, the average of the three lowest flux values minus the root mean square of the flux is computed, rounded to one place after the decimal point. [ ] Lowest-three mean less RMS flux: -0.7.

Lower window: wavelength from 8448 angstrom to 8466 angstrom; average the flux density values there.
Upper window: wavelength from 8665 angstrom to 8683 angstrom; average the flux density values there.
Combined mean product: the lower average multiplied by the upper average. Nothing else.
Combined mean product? 197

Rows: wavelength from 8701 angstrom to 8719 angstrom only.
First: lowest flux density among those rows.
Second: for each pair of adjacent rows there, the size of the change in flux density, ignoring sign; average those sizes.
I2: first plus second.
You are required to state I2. 13.5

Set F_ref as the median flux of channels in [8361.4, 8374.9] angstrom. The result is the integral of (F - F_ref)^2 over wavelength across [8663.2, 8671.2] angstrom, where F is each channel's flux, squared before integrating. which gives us 12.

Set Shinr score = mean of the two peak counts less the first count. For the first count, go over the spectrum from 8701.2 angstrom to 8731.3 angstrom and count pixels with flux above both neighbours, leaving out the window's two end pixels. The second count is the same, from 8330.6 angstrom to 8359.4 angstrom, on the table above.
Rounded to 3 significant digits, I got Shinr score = 1.50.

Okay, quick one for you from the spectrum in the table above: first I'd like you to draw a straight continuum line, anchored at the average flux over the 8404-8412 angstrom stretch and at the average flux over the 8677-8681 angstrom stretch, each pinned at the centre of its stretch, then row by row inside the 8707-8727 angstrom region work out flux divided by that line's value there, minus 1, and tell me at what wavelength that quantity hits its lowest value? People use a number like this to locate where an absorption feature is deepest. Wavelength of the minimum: 8710.18 angstrom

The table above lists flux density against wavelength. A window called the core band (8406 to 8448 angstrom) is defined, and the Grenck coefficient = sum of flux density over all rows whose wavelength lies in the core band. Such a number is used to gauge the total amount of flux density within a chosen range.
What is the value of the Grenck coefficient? 293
